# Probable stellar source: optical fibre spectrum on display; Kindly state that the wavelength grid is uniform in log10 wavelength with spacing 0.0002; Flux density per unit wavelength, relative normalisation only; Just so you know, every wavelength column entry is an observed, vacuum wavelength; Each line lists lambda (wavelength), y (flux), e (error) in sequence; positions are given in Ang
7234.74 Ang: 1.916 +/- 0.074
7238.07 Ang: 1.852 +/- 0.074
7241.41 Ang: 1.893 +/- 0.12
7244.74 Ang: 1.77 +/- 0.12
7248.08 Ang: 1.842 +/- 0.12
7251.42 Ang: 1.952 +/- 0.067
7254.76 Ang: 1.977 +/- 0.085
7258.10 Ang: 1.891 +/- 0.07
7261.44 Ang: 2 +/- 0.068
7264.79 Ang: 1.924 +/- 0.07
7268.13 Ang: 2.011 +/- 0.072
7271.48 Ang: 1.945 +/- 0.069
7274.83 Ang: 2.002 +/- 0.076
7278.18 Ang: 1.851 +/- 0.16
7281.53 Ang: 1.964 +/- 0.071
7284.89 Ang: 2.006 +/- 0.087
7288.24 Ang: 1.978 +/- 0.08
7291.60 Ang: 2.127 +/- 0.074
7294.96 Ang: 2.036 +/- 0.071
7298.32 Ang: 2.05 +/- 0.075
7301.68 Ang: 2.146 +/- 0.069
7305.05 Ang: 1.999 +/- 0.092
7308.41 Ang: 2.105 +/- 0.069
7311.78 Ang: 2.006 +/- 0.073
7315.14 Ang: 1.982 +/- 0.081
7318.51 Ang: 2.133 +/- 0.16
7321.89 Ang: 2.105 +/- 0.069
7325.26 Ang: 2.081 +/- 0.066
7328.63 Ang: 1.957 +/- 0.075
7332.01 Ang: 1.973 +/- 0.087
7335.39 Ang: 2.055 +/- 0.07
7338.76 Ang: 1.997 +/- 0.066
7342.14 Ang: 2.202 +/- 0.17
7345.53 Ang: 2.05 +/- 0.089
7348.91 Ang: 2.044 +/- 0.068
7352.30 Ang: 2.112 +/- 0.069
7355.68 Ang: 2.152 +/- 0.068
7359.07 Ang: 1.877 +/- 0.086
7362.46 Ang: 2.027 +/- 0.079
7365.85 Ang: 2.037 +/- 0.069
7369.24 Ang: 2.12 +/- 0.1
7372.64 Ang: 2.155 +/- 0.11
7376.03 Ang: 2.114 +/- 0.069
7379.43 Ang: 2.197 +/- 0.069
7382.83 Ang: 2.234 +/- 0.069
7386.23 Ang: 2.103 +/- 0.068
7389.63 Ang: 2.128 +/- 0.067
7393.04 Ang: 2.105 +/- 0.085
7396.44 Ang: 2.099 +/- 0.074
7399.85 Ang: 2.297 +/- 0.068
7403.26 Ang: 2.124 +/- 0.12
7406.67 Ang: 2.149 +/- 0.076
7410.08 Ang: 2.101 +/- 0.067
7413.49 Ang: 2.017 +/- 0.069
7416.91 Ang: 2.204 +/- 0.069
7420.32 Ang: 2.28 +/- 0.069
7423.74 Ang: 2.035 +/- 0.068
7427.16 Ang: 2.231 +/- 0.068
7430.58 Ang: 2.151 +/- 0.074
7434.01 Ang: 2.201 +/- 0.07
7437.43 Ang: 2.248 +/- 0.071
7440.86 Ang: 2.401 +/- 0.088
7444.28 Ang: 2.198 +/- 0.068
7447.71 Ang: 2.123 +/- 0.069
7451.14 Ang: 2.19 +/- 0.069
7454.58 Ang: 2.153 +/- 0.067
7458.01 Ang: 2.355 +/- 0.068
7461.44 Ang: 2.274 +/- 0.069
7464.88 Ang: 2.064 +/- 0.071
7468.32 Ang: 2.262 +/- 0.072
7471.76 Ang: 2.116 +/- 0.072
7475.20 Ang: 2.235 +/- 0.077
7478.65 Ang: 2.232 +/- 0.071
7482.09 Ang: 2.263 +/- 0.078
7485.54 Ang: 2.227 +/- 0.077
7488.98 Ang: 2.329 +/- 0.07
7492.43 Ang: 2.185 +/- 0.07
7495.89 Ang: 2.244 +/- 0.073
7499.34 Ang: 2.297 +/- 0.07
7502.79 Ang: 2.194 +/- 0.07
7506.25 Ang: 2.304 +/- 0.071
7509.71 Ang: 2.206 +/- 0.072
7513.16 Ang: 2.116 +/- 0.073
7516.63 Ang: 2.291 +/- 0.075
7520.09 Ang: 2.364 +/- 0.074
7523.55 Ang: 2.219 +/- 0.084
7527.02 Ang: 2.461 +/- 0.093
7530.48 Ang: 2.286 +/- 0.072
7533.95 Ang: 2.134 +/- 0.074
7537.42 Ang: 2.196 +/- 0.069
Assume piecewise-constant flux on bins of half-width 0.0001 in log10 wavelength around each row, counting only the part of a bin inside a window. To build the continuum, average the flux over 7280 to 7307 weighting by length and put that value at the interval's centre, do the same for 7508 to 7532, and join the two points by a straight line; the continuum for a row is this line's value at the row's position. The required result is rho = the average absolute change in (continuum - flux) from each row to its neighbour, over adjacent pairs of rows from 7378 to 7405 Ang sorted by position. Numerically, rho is 0.085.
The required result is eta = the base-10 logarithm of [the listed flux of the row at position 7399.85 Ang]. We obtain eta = 0.361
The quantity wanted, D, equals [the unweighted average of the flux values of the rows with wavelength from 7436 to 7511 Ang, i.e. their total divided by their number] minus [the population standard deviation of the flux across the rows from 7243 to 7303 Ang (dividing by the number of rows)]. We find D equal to 2.14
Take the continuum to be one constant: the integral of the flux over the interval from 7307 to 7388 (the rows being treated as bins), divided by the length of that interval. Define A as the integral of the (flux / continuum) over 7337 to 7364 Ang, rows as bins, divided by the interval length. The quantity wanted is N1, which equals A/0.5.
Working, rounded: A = 0.99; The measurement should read 1.98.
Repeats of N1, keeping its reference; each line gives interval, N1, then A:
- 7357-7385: 2.02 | 1.01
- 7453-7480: 2.13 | 1.07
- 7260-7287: 1.89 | 0.95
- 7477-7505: 2.17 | 1.08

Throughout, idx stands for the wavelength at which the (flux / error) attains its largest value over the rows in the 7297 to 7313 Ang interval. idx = 7301.68 Ang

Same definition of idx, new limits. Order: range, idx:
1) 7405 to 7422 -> 7420.32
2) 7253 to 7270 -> 7261.44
